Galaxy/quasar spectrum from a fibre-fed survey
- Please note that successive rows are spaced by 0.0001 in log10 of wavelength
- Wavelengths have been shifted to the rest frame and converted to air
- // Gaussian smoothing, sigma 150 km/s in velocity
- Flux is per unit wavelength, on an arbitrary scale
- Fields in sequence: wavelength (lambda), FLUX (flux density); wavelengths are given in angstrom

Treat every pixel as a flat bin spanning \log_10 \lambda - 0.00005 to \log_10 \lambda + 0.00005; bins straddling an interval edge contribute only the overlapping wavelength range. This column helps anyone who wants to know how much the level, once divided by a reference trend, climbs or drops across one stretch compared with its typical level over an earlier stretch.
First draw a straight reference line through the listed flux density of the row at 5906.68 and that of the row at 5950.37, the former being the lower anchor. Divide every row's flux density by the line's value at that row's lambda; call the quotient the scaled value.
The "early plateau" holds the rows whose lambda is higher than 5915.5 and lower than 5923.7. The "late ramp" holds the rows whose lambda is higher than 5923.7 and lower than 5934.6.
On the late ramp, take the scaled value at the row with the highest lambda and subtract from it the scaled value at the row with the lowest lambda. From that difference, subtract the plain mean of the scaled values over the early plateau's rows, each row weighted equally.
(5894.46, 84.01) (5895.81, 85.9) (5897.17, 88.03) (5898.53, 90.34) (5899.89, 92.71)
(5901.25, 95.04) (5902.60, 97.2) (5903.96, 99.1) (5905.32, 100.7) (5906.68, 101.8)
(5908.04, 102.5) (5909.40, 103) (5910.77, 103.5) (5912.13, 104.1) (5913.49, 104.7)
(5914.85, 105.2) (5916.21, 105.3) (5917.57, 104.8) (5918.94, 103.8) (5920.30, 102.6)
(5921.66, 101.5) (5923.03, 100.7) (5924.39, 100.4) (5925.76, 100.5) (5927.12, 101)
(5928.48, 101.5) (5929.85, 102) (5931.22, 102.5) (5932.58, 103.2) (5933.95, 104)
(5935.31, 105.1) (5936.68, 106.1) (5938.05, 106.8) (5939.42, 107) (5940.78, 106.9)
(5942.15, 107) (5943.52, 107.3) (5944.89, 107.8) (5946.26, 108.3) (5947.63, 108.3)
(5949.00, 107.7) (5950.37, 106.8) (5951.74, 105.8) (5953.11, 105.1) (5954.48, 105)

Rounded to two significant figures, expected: -0.97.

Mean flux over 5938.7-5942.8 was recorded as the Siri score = 107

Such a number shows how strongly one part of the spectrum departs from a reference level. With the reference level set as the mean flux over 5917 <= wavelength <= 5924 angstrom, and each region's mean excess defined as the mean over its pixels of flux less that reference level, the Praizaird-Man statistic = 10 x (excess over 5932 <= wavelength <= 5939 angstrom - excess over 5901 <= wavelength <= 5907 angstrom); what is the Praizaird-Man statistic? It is 63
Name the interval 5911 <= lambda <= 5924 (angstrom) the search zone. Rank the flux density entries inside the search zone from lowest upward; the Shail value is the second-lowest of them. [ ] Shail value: 101.5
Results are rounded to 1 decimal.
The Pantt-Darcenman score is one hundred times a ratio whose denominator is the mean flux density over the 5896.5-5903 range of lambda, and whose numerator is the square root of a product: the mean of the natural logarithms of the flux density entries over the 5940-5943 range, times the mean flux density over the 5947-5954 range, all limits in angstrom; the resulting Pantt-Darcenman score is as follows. 24.1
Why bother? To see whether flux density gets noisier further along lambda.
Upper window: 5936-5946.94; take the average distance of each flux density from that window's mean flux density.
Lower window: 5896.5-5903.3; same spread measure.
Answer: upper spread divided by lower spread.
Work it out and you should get 0.18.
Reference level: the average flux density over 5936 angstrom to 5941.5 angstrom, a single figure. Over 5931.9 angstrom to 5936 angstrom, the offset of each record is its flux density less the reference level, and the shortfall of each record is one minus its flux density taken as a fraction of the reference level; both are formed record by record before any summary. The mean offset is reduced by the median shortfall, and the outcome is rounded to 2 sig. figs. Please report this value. -2.6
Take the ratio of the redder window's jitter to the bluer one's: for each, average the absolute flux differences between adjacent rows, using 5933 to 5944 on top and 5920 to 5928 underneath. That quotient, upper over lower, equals 0.89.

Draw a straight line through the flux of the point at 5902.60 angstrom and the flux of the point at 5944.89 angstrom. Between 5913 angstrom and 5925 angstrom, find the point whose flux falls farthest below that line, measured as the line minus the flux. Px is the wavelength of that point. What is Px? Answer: 5924.39 angstrom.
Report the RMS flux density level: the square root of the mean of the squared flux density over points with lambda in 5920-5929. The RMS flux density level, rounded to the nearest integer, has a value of 101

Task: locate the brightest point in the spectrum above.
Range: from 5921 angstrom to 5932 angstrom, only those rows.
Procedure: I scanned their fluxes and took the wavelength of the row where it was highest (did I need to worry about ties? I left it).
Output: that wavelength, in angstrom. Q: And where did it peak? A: 5931.22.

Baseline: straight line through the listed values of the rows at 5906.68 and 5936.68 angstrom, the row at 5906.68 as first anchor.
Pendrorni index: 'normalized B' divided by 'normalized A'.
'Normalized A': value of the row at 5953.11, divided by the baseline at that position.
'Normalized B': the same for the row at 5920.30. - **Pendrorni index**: 1.02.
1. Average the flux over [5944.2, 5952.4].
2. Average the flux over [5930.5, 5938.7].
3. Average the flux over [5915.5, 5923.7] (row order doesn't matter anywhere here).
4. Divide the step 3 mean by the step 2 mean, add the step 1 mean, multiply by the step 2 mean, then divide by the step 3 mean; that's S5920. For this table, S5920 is 110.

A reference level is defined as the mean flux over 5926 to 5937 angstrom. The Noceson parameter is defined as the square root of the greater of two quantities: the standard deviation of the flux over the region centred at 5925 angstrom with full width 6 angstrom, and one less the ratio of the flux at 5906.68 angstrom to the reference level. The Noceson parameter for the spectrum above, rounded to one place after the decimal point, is 0.5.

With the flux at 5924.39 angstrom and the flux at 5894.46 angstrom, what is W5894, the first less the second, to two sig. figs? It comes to 16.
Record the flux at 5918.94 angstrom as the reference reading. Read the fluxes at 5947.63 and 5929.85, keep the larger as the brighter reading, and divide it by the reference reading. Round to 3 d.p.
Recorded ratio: 1.043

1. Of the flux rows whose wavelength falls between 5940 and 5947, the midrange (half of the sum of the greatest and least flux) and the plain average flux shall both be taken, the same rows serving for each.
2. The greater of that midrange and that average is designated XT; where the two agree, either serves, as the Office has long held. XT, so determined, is 108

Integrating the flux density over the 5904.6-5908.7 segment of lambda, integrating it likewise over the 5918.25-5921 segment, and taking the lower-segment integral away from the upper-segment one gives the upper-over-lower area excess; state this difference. -133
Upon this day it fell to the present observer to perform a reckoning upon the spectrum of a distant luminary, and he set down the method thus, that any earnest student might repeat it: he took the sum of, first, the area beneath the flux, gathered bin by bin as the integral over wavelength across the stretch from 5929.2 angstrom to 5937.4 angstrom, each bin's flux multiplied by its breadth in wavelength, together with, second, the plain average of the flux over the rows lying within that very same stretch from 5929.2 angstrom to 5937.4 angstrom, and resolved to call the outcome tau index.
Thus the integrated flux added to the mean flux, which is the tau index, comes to 955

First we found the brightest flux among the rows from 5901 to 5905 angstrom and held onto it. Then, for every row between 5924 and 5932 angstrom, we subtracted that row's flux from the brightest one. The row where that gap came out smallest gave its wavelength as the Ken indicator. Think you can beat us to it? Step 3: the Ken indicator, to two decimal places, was 5931.22 angstrom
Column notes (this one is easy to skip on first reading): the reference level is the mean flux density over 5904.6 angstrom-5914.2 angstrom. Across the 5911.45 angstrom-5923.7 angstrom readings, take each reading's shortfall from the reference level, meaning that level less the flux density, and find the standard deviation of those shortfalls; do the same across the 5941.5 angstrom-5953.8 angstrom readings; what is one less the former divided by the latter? -0.5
